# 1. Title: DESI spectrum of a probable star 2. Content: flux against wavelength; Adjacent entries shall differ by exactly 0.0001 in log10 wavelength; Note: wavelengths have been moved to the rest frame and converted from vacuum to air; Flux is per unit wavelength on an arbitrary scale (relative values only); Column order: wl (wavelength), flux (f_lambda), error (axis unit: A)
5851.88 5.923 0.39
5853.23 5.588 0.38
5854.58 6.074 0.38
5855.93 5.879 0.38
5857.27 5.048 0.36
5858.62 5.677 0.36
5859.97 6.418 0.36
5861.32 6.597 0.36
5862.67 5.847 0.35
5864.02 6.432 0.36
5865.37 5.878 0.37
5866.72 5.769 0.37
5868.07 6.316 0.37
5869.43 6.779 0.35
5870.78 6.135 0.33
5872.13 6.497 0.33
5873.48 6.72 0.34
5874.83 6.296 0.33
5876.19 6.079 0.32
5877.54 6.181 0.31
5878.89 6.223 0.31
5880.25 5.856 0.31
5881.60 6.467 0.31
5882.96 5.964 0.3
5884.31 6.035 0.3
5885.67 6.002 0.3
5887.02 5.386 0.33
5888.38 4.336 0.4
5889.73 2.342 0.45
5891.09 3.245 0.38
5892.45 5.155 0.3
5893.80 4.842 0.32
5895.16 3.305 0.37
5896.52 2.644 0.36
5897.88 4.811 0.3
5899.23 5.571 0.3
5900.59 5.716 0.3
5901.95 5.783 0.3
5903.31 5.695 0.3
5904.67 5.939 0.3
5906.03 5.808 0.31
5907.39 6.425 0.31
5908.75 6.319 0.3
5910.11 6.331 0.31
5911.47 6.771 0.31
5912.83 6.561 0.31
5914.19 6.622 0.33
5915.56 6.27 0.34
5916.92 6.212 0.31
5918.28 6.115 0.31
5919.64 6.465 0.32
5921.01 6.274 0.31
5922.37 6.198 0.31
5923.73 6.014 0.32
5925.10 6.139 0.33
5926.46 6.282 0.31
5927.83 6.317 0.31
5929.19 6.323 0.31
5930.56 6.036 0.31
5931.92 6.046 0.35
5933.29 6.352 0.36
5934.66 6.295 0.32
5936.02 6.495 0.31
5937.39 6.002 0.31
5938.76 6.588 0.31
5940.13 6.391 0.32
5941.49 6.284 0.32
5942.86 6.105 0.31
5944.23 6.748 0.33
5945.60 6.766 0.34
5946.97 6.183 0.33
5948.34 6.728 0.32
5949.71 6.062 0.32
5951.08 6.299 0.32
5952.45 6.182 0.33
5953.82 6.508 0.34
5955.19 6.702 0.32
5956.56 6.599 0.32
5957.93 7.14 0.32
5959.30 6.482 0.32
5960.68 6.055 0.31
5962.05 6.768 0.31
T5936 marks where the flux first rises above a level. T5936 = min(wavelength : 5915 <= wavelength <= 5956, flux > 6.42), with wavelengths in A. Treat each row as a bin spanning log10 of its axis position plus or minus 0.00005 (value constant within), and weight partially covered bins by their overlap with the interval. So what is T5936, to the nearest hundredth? 5919.64 A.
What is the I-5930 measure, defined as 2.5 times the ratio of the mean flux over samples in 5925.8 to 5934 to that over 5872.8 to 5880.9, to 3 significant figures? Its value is 2.50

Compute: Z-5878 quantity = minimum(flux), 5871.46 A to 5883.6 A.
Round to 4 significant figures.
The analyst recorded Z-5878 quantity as 5.856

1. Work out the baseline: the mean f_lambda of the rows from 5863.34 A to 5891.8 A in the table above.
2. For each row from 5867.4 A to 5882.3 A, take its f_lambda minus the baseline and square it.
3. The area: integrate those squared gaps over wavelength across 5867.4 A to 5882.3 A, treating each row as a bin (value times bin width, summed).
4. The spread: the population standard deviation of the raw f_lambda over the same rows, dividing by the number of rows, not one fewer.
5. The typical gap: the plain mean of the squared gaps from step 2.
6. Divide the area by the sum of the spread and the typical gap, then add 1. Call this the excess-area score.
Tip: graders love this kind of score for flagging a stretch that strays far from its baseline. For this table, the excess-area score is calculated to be 9.9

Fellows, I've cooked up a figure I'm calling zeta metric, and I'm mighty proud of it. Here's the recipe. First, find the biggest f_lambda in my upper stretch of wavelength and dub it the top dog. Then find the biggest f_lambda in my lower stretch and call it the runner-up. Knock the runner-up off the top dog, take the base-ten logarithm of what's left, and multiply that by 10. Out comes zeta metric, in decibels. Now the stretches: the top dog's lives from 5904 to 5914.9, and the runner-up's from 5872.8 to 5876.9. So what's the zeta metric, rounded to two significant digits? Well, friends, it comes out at -13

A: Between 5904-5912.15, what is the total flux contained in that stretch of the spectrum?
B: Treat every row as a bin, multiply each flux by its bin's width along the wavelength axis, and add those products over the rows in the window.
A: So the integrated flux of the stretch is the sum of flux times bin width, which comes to 51.1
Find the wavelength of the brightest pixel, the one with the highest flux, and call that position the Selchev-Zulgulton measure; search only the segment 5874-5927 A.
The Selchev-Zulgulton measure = 5911.47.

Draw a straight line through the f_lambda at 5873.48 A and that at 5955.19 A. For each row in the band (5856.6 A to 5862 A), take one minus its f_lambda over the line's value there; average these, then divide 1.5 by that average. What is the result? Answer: 13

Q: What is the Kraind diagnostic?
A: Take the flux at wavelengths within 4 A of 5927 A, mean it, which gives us 6.19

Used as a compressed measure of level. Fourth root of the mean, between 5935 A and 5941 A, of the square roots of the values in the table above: 1.26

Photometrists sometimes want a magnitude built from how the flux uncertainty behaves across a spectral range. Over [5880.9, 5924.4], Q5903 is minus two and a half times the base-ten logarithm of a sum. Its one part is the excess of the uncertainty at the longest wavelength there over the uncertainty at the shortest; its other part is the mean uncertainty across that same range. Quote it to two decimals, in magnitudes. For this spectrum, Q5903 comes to 1.20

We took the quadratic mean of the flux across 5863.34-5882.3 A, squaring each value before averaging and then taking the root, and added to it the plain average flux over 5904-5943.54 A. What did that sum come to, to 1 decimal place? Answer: 12.5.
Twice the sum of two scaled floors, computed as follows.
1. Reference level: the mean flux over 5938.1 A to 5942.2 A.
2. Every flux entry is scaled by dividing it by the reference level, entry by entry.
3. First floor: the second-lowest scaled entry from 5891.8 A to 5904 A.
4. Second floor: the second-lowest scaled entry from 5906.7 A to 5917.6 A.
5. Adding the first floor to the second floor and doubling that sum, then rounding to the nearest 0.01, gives 2.98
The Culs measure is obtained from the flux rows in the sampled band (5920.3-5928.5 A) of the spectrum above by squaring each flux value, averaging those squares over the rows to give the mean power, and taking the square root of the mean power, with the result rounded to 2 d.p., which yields 6.20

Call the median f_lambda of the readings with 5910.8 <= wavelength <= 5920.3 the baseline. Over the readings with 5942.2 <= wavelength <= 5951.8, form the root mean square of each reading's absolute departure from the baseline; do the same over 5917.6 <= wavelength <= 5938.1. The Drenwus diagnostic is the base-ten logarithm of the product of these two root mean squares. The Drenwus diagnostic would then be -1.1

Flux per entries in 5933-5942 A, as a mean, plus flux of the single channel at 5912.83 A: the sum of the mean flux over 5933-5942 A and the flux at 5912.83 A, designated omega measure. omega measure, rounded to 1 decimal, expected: 12.9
